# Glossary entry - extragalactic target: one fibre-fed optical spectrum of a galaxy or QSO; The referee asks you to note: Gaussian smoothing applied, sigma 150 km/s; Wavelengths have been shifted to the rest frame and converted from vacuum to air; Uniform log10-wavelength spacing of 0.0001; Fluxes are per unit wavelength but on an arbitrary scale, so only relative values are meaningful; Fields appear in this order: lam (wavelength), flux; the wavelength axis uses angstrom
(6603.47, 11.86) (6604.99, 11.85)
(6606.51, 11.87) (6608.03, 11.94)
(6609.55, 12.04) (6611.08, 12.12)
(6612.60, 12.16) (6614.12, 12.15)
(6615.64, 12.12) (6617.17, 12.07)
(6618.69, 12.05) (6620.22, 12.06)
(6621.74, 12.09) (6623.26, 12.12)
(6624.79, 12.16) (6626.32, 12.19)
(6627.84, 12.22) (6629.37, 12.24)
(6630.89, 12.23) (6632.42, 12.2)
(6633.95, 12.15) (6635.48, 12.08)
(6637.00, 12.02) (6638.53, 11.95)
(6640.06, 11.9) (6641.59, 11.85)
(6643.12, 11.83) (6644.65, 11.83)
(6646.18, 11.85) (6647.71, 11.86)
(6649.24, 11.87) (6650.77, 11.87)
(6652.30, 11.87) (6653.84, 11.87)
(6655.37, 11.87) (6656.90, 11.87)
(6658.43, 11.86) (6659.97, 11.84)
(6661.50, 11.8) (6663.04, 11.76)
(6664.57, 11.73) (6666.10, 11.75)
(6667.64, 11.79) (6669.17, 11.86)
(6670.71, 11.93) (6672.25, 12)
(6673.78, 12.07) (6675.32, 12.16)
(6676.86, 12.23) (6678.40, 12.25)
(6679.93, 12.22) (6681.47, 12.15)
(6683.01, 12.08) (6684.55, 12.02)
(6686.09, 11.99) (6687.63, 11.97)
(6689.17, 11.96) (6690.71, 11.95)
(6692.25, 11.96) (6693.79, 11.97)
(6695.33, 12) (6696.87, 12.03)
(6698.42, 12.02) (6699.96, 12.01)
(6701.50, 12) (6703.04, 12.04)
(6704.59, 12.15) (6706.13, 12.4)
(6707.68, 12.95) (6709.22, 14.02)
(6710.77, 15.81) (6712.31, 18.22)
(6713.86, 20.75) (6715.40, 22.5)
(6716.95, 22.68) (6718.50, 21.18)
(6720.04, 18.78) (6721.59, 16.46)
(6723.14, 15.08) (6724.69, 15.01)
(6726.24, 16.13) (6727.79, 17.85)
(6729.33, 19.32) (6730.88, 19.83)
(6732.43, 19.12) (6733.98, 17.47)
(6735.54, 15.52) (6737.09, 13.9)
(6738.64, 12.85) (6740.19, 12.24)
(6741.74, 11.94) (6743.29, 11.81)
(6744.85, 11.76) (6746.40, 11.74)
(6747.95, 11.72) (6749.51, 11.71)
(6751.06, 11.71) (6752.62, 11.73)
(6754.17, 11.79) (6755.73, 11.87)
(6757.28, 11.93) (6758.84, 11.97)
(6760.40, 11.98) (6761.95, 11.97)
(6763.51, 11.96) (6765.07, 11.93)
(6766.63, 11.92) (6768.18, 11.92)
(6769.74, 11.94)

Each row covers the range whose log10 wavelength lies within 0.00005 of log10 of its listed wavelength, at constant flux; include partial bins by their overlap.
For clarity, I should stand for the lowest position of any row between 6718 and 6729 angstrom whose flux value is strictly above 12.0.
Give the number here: 6718.50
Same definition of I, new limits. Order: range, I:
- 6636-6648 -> 6637.00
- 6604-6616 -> 6609.55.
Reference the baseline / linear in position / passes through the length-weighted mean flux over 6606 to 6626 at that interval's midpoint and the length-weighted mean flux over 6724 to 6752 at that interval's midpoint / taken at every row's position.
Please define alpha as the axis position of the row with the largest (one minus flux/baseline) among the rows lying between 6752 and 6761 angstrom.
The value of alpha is 6752.62 angstrom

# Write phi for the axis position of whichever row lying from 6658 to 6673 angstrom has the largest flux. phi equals 6672.25 angstrom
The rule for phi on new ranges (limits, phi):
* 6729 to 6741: 6730.88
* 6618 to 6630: 6629.37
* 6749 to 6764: 6760.40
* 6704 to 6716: 6715.40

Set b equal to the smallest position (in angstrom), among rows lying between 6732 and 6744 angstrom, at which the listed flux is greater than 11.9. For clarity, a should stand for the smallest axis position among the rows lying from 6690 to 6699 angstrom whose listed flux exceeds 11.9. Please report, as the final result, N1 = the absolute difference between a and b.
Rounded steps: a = 6690.71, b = 6732.43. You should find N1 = 41.7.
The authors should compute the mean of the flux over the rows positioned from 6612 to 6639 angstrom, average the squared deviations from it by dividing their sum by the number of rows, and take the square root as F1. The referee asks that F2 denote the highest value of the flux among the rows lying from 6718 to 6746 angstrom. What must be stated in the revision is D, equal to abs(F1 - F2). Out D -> 21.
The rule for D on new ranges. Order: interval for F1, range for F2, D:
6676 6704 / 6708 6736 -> 23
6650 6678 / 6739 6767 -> 12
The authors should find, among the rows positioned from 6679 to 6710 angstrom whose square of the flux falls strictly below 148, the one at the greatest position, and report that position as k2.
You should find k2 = 6704.59 angstrom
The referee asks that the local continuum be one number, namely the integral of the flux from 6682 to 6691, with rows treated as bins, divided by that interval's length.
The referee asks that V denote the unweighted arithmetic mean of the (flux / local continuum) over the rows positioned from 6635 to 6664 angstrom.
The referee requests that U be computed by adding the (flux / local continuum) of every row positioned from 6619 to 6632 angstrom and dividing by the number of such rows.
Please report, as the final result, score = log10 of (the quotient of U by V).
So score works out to 0.01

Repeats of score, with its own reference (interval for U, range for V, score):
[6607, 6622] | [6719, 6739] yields -0.14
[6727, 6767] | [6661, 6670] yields 0.06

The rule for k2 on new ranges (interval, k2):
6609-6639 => 6638.53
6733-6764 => 6763.51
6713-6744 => 6743.29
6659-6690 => 6689.17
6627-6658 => 6656.90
